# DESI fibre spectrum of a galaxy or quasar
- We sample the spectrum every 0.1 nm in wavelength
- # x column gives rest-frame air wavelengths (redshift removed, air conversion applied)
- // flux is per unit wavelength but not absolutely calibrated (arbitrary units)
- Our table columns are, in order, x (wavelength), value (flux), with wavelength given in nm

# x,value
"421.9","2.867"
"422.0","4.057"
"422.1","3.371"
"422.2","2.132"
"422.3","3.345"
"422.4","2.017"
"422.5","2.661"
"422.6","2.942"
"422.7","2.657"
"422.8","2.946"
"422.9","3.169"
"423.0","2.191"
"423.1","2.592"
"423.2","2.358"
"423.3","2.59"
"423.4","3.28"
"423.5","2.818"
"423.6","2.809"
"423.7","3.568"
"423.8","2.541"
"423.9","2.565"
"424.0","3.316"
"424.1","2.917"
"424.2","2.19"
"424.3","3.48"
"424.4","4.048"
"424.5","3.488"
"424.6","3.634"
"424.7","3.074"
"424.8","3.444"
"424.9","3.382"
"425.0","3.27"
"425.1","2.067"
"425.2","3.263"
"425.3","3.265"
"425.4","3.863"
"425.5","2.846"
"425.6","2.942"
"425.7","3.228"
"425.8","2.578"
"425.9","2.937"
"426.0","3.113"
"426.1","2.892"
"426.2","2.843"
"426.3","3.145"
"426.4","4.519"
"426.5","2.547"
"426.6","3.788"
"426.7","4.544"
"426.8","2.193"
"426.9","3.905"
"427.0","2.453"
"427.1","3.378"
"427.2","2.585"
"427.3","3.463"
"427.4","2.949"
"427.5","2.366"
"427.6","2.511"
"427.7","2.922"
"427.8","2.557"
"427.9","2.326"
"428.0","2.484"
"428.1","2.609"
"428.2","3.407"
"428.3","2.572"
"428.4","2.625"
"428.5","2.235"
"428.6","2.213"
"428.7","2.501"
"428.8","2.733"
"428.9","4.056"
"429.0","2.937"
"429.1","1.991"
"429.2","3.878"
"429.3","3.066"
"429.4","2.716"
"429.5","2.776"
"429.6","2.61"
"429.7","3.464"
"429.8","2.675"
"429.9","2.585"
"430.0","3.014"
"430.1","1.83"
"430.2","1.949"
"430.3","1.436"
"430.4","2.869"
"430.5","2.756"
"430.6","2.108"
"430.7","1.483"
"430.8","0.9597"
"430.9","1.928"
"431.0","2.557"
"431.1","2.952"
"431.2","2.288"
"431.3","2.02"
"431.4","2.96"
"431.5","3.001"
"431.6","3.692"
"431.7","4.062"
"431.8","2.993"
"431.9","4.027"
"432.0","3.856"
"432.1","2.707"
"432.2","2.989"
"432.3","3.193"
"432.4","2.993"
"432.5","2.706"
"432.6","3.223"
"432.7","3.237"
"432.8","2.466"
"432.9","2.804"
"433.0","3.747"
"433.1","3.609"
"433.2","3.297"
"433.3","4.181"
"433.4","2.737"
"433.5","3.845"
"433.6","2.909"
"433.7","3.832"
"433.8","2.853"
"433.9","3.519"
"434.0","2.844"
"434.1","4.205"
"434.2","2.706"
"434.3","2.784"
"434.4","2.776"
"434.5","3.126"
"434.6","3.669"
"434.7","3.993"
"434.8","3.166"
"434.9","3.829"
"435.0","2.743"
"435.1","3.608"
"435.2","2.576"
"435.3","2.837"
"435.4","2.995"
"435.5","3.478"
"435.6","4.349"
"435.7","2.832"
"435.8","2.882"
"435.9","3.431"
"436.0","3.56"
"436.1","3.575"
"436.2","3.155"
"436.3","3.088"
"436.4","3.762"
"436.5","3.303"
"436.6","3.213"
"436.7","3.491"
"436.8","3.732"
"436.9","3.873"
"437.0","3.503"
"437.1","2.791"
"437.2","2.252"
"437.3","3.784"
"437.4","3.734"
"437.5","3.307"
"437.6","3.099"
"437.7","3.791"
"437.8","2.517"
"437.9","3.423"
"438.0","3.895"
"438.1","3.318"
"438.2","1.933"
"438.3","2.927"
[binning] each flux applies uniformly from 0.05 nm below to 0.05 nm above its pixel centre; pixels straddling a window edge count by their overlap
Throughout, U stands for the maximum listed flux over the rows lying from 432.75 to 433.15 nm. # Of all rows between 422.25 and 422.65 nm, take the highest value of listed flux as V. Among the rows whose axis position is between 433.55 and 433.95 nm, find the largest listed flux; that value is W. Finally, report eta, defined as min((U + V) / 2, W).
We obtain 3.55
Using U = 3.747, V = 3.345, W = 3.832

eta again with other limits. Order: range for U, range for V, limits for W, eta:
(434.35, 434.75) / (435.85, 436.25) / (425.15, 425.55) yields 3.78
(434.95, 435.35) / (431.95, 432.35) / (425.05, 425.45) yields 3.73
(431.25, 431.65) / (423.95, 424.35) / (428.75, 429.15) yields 3.59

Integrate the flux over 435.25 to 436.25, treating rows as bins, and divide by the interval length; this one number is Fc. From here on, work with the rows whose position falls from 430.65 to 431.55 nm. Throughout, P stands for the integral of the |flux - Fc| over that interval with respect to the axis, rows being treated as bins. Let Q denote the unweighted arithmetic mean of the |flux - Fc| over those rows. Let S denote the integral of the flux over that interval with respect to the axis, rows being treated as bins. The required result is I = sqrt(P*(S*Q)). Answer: 1.44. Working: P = 0.96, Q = 1.07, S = 2.01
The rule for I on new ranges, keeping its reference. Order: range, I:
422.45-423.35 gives 0.93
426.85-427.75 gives 0.84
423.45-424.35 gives 0.76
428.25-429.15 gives 1.21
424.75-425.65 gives 0.53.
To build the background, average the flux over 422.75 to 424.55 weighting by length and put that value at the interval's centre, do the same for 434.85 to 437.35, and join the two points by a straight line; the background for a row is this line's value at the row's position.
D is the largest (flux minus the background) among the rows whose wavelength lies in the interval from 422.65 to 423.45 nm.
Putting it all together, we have 0.35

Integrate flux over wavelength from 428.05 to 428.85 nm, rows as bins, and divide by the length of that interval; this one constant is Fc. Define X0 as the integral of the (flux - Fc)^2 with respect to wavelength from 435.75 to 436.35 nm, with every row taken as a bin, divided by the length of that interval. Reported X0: 0.52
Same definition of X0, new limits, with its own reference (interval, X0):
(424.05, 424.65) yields 0.82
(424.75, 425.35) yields 0.48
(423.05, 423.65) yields 0.10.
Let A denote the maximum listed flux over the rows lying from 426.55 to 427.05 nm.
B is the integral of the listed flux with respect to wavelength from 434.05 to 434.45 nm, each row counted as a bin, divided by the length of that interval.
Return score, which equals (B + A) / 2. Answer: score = 3.83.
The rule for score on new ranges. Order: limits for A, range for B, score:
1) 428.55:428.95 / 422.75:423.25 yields 3.35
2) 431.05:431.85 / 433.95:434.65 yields 3.61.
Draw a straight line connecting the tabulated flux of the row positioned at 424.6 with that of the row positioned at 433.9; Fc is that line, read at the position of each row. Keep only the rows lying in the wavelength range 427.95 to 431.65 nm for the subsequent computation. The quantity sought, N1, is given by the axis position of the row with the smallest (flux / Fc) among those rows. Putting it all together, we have 430.8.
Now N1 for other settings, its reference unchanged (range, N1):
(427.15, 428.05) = 427.9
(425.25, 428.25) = 426.8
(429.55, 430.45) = 430.3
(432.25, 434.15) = 432.8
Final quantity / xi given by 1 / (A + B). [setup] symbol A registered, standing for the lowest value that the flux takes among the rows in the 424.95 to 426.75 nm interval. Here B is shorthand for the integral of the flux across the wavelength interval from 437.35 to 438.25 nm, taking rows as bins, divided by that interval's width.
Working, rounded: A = 2.067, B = 3.22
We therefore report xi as 0.189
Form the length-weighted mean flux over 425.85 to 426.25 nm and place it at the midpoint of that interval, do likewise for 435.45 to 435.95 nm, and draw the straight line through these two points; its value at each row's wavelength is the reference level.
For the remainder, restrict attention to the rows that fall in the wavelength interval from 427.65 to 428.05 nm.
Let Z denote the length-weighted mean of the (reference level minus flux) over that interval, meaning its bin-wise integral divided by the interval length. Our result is 0.46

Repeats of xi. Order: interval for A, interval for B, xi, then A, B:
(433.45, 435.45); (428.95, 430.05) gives 0.183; 2.576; 2.88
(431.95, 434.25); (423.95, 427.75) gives 0.178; 2.466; 3.14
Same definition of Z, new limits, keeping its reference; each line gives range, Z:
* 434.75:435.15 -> 0.02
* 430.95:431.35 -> 0.73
